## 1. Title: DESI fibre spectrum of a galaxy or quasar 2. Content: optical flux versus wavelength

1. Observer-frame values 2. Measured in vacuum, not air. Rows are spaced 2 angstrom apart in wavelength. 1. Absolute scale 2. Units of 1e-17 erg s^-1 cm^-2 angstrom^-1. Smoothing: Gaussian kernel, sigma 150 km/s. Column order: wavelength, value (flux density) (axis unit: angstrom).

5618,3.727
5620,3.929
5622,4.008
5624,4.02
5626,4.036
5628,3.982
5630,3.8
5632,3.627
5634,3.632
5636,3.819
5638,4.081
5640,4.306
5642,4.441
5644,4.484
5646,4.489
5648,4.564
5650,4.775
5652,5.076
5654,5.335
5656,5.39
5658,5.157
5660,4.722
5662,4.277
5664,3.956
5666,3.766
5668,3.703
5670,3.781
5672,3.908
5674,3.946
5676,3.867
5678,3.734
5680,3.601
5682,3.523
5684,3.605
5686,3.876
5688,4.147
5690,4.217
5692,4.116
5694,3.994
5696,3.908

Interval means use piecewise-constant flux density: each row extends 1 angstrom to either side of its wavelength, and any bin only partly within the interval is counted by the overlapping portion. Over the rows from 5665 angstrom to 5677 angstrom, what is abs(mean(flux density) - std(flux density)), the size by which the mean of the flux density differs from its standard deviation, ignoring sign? 3.74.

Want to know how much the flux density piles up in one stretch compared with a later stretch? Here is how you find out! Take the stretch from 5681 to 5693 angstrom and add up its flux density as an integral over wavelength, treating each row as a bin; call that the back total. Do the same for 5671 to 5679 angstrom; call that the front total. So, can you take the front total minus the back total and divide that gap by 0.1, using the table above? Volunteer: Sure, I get -161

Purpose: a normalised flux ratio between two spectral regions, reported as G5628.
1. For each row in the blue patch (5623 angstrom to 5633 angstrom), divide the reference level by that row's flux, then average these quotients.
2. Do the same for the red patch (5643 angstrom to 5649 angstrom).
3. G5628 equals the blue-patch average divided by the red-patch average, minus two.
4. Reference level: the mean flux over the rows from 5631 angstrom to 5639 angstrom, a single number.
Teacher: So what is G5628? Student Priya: -0.84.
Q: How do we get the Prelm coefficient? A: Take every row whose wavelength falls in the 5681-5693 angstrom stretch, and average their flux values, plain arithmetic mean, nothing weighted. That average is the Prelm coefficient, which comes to 3.91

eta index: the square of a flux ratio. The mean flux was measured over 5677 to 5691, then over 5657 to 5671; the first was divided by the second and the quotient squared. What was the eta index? 0.8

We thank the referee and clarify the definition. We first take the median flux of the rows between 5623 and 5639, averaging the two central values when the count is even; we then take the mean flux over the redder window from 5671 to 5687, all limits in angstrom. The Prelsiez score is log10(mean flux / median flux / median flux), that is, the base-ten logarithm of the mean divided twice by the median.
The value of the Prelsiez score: -0.61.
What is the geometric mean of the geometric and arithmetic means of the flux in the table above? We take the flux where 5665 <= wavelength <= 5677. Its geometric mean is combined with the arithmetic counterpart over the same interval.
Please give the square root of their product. 3.83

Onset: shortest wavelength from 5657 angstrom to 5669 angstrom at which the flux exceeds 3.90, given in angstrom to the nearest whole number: 5658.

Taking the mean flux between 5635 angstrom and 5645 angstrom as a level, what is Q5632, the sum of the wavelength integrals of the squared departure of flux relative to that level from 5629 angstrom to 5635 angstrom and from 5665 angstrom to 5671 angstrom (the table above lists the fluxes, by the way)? 3.2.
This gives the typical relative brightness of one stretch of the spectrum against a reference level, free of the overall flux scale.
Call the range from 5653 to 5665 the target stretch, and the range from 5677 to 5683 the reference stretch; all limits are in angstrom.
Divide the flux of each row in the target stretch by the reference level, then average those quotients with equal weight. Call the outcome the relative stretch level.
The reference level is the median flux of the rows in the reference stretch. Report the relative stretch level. 1.33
